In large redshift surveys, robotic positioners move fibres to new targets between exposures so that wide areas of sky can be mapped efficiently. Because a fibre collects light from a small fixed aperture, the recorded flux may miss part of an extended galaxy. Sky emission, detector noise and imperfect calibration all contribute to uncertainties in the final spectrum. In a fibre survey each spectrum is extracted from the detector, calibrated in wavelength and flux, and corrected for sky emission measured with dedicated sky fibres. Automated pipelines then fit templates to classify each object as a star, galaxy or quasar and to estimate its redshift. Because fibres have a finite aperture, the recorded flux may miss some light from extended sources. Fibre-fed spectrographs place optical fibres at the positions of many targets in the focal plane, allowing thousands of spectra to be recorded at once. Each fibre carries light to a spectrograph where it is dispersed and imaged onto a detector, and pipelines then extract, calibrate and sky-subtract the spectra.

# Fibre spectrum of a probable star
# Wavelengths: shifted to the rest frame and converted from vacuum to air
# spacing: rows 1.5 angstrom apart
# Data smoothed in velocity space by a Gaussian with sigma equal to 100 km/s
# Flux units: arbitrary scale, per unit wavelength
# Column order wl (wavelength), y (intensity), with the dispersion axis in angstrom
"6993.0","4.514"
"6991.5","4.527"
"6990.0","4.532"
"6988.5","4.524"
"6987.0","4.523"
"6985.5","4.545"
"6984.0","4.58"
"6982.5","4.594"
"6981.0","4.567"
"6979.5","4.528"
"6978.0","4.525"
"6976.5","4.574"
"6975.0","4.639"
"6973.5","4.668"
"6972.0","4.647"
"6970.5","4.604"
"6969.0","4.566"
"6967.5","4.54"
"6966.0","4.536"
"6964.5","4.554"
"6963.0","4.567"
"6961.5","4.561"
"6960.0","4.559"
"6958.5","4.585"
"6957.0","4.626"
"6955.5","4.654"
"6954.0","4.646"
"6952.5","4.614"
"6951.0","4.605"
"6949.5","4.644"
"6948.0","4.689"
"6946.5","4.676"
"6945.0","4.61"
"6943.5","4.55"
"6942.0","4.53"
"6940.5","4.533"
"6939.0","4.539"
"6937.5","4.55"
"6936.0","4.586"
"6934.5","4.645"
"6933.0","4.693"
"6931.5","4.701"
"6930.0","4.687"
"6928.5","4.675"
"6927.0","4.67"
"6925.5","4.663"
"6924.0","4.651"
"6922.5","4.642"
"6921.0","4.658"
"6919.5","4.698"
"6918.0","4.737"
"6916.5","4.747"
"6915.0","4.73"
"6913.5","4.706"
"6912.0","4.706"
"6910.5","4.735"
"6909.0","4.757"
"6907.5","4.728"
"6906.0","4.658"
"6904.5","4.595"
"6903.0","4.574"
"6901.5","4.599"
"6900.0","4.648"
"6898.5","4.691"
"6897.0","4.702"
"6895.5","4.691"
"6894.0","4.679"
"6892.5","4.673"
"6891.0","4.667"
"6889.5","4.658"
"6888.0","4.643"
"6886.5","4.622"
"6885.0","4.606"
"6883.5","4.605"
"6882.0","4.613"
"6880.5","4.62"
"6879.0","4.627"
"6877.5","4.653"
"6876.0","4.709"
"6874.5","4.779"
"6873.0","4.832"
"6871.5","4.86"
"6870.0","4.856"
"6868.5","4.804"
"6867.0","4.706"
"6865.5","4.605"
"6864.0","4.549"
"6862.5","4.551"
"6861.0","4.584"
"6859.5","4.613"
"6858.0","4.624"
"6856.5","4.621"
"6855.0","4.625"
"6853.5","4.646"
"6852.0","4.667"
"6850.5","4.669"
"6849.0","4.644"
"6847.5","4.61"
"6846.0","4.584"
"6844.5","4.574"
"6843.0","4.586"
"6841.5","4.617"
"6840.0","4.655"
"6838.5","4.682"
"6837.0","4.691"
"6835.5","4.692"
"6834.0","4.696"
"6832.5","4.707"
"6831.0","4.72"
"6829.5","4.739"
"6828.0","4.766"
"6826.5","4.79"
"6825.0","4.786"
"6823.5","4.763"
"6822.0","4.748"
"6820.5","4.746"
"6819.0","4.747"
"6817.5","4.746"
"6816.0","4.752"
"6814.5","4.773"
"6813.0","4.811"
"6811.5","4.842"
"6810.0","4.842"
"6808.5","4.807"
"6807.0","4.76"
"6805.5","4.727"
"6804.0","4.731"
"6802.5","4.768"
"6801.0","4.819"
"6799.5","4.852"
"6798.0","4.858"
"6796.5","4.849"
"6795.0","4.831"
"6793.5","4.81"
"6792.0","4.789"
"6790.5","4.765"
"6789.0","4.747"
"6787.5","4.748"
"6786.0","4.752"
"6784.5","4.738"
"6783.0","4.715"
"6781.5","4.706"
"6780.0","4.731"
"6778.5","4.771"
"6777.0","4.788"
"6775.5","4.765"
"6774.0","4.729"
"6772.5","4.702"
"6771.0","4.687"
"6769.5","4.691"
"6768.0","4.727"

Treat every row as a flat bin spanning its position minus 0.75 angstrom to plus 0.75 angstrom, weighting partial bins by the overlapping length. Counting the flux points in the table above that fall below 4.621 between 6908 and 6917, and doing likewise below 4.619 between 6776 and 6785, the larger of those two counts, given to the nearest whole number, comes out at 0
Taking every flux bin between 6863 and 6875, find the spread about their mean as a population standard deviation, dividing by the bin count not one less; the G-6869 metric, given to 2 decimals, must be 0.11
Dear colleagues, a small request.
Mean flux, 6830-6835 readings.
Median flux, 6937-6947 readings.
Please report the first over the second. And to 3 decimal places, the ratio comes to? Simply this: 1.035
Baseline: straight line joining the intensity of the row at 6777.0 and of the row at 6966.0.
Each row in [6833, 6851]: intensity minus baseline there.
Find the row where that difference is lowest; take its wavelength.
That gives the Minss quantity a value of 6844.5 angstrom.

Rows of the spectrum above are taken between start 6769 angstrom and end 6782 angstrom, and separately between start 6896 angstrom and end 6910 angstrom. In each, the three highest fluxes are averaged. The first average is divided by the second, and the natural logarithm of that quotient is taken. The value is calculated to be 0.010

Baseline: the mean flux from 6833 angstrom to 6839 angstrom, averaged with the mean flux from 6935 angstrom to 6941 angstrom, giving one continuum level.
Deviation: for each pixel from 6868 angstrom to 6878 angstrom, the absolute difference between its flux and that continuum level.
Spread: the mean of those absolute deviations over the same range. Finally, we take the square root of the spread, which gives 0.404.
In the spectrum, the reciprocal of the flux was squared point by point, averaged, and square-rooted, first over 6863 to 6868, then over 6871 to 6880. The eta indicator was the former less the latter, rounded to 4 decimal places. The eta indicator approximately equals 0.0056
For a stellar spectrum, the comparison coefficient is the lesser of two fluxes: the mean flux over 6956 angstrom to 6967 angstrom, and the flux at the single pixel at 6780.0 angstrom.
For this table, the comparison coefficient 4.57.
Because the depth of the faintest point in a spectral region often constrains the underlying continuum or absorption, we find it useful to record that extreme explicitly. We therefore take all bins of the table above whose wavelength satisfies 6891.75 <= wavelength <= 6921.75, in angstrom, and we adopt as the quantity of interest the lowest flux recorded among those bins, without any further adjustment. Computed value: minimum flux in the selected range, 4.574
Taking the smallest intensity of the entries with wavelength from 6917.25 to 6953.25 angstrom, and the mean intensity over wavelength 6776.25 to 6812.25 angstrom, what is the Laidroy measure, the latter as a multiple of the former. 1.06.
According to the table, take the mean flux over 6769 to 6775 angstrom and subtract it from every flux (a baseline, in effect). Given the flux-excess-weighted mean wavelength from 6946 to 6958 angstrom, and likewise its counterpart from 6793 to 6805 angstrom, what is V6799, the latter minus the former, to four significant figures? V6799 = -154.6 angstrom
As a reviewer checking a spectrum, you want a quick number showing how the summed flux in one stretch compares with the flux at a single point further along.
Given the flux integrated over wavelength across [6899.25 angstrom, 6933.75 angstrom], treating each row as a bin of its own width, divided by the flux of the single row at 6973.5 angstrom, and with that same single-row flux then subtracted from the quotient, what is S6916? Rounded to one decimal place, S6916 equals 29.9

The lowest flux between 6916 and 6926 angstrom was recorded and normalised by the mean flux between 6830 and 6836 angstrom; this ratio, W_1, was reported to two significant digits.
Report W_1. 0.99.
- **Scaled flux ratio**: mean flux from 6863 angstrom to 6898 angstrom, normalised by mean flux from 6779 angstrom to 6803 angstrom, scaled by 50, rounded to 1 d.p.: 49.0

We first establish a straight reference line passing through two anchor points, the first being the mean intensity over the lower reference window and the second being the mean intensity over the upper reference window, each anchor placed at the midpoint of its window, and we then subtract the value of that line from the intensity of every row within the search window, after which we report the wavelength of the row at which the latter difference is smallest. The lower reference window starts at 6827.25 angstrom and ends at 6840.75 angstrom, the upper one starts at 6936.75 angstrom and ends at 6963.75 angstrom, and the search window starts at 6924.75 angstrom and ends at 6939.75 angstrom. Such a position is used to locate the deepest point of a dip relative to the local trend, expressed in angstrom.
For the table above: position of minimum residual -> 6939.0 angstrom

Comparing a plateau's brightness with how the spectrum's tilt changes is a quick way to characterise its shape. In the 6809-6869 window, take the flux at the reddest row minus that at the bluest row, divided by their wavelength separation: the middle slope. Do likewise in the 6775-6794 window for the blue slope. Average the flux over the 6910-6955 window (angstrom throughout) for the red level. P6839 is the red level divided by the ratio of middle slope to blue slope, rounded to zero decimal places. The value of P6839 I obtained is -18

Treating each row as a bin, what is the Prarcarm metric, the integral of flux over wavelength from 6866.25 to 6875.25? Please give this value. 43.26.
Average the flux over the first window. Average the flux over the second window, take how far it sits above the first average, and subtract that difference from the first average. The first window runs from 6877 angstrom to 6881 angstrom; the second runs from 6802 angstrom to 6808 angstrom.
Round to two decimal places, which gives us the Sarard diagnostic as 4.52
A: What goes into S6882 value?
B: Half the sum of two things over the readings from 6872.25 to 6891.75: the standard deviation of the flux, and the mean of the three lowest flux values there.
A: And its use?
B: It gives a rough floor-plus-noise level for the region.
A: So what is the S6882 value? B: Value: 2.34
